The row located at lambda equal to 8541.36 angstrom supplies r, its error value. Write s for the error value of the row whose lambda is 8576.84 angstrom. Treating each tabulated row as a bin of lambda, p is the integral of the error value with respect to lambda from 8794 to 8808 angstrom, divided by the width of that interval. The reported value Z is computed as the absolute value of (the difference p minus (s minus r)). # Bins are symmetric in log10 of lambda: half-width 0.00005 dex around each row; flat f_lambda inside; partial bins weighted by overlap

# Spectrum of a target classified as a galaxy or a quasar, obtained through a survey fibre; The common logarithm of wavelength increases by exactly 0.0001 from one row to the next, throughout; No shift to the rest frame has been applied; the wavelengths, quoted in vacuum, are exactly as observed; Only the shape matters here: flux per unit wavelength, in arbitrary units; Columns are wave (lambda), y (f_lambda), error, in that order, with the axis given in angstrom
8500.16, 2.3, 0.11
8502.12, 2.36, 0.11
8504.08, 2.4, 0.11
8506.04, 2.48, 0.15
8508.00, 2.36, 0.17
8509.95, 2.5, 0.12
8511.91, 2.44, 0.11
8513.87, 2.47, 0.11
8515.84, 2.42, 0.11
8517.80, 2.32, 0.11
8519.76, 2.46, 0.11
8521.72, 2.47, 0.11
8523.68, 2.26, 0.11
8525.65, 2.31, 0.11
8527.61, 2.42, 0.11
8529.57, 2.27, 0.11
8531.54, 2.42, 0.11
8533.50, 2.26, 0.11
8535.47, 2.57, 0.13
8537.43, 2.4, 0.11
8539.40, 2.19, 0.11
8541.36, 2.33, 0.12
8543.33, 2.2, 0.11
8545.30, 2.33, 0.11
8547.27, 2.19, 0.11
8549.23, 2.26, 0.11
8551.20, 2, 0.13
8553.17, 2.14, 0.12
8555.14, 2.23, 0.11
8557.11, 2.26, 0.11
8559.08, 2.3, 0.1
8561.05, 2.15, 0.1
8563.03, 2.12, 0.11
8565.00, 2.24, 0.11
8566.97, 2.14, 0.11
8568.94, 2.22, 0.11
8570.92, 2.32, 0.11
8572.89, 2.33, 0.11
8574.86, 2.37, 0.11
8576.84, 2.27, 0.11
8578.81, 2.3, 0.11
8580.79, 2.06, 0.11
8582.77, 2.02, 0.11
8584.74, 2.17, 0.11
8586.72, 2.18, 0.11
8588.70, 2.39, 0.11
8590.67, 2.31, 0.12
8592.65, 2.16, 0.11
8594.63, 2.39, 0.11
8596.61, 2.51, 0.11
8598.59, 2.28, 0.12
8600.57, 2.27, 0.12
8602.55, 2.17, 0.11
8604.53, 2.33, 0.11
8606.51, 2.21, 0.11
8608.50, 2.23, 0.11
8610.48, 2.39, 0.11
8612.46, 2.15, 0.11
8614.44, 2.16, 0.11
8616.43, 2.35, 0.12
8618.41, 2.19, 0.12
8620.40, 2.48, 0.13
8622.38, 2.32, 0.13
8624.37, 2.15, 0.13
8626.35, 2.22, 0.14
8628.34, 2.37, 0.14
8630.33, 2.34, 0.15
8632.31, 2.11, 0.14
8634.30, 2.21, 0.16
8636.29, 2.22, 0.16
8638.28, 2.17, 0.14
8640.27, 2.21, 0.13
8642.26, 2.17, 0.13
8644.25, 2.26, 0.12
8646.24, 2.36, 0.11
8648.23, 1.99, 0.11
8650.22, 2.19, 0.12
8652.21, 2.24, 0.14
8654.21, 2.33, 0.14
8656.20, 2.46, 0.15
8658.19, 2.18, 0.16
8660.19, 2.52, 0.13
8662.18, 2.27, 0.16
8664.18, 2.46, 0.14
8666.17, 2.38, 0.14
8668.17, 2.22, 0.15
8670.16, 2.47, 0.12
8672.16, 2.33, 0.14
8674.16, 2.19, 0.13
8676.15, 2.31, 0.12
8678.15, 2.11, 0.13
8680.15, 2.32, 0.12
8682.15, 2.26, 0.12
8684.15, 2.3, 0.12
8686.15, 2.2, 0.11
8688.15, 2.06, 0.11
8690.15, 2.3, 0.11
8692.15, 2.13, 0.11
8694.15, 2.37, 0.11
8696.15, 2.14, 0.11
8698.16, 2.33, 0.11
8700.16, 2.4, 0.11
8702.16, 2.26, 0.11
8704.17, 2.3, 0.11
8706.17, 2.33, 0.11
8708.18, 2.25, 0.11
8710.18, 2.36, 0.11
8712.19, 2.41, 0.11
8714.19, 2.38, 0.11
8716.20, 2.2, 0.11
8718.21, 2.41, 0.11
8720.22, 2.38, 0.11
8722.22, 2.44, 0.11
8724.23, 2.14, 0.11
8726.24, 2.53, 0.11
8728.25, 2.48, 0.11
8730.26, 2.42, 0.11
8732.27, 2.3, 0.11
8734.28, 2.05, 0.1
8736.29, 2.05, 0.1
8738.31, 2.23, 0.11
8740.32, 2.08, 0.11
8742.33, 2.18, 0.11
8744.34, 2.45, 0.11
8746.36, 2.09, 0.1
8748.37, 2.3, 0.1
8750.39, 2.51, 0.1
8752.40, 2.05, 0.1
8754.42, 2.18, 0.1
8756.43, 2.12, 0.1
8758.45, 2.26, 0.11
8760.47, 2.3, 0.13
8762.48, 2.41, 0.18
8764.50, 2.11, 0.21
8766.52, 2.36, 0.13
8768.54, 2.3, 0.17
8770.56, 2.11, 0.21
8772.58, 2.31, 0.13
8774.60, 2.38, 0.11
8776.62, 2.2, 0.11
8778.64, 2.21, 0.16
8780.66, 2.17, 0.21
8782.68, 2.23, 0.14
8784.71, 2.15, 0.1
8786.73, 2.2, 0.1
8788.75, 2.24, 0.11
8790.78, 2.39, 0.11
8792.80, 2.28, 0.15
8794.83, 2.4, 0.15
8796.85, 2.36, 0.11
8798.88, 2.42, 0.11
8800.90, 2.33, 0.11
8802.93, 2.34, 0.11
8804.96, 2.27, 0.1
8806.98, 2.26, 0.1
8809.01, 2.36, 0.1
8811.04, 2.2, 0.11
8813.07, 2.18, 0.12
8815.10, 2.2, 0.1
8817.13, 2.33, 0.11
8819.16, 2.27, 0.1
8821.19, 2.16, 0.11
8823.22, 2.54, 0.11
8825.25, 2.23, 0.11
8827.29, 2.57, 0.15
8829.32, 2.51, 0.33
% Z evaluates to 0.122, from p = 0.112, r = 0.120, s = 0.110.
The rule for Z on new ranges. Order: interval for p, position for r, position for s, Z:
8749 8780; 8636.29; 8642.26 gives 0.167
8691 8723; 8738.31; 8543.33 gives 0.110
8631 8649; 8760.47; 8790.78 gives 0.154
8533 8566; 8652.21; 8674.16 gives 0.122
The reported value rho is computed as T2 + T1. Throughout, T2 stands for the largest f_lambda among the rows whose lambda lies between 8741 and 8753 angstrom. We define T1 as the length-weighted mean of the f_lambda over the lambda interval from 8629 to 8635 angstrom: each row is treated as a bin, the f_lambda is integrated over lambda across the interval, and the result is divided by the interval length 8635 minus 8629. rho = 4.74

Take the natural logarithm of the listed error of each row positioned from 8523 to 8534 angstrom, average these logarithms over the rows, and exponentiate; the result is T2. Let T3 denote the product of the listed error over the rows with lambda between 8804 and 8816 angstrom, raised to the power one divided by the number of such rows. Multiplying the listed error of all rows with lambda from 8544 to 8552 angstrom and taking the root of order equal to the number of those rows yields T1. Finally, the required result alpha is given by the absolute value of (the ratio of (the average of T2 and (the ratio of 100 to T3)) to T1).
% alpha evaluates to 4163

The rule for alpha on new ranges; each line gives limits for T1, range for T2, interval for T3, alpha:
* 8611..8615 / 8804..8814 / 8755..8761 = 4035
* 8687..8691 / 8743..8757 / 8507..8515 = 3627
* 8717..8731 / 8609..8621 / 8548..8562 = 4095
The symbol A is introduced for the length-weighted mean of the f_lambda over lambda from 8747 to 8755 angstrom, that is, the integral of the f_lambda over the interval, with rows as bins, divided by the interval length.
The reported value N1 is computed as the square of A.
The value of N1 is 5.09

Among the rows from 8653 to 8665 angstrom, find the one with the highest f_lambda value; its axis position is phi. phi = 8660.19 angstrom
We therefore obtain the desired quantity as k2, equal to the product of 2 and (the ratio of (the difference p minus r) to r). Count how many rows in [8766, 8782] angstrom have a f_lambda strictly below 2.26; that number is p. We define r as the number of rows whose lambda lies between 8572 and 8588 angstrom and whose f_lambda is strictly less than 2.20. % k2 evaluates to 0.0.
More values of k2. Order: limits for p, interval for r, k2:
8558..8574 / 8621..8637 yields 3.0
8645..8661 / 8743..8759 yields 0.0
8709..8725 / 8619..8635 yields 0.0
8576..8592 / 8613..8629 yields 0.7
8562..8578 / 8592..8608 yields 2.0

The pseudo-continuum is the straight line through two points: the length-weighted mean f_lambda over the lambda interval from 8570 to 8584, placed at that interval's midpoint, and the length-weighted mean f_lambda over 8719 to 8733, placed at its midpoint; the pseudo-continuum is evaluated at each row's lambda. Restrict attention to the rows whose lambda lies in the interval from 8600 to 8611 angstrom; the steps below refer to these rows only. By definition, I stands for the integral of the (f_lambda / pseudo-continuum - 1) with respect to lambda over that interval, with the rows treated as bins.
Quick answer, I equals 0.0 angstrom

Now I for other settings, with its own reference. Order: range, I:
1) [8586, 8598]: 0.4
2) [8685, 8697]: -0.8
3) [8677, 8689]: -0.7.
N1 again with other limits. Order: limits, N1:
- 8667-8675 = 5.31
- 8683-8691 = 4.90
